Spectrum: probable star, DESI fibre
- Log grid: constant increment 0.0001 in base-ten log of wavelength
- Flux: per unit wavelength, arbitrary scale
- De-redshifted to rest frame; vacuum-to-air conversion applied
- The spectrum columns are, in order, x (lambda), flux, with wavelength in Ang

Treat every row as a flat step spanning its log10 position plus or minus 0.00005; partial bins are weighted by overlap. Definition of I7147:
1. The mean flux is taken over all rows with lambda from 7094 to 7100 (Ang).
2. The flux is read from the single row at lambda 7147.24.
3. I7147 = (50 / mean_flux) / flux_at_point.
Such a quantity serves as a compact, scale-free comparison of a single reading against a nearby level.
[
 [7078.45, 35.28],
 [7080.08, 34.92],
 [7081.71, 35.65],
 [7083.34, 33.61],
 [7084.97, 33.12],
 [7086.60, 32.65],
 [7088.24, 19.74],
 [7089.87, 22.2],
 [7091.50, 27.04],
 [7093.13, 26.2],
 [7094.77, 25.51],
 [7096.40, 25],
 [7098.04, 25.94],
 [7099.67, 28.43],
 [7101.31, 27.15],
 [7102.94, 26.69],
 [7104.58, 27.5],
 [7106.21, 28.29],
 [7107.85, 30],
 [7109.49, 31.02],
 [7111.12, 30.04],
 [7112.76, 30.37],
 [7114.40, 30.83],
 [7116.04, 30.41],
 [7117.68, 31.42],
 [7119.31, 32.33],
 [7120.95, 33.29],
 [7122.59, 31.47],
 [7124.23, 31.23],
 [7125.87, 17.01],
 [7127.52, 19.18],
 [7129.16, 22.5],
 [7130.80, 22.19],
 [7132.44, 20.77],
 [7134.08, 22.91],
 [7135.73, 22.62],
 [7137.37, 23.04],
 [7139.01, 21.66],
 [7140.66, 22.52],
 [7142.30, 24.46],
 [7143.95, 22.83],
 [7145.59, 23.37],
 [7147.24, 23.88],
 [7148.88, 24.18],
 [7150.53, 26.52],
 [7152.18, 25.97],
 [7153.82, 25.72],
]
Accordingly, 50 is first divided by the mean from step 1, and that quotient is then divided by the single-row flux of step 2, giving 0.080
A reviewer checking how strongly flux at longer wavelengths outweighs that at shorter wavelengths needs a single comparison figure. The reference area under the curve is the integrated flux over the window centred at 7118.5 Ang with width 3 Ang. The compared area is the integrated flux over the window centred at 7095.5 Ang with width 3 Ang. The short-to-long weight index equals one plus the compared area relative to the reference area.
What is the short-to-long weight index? 1.8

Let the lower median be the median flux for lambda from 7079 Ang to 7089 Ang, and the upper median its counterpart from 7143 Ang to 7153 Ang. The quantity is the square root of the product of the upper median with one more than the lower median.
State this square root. 28.7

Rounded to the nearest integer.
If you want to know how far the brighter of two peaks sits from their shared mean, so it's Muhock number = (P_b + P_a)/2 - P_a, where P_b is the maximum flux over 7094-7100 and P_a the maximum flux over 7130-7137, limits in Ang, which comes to 3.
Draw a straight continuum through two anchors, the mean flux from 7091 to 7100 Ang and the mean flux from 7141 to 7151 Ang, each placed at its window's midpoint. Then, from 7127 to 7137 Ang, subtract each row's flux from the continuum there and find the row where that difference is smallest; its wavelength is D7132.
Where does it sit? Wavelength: 7134.08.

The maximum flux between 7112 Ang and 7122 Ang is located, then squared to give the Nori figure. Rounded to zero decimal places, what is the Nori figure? 1108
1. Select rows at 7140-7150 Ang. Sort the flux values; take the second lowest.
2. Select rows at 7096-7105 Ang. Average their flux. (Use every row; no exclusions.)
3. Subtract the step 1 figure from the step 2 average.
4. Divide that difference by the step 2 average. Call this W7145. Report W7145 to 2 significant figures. 0.15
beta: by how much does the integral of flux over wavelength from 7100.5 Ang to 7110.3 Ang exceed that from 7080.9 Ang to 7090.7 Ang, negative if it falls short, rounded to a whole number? -10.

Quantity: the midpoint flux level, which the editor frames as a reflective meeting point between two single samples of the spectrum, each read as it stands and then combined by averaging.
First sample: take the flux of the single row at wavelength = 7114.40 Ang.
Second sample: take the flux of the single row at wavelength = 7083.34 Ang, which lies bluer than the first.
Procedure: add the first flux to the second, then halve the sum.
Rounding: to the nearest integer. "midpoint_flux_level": 32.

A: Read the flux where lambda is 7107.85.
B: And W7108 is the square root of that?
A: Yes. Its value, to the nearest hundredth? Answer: 5.48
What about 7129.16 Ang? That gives 4.74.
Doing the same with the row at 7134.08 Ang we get 4.79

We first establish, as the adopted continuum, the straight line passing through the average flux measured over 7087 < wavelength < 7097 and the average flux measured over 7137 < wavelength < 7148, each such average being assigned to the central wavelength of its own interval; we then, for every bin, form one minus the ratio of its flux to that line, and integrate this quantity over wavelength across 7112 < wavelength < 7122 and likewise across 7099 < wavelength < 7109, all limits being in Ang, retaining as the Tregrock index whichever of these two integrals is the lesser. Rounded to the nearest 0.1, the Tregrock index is -3.2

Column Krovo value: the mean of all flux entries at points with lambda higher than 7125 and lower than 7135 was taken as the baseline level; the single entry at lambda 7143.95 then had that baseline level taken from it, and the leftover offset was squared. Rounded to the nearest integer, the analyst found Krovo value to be 4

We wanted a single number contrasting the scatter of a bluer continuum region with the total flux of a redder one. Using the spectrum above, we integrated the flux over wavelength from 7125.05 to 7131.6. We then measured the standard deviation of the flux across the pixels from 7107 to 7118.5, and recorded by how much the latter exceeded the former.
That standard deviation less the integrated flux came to -132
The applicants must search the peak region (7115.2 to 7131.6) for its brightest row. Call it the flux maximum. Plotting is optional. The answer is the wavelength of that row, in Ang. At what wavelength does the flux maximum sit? 7120.95 Ang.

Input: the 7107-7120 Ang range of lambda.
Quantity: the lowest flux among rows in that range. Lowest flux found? 30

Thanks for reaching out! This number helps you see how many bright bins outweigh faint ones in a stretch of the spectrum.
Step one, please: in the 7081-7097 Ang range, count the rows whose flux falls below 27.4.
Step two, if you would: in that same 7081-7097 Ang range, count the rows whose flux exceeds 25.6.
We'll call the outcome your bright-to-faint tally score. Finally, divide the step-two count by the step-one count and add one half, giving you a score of 1.5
